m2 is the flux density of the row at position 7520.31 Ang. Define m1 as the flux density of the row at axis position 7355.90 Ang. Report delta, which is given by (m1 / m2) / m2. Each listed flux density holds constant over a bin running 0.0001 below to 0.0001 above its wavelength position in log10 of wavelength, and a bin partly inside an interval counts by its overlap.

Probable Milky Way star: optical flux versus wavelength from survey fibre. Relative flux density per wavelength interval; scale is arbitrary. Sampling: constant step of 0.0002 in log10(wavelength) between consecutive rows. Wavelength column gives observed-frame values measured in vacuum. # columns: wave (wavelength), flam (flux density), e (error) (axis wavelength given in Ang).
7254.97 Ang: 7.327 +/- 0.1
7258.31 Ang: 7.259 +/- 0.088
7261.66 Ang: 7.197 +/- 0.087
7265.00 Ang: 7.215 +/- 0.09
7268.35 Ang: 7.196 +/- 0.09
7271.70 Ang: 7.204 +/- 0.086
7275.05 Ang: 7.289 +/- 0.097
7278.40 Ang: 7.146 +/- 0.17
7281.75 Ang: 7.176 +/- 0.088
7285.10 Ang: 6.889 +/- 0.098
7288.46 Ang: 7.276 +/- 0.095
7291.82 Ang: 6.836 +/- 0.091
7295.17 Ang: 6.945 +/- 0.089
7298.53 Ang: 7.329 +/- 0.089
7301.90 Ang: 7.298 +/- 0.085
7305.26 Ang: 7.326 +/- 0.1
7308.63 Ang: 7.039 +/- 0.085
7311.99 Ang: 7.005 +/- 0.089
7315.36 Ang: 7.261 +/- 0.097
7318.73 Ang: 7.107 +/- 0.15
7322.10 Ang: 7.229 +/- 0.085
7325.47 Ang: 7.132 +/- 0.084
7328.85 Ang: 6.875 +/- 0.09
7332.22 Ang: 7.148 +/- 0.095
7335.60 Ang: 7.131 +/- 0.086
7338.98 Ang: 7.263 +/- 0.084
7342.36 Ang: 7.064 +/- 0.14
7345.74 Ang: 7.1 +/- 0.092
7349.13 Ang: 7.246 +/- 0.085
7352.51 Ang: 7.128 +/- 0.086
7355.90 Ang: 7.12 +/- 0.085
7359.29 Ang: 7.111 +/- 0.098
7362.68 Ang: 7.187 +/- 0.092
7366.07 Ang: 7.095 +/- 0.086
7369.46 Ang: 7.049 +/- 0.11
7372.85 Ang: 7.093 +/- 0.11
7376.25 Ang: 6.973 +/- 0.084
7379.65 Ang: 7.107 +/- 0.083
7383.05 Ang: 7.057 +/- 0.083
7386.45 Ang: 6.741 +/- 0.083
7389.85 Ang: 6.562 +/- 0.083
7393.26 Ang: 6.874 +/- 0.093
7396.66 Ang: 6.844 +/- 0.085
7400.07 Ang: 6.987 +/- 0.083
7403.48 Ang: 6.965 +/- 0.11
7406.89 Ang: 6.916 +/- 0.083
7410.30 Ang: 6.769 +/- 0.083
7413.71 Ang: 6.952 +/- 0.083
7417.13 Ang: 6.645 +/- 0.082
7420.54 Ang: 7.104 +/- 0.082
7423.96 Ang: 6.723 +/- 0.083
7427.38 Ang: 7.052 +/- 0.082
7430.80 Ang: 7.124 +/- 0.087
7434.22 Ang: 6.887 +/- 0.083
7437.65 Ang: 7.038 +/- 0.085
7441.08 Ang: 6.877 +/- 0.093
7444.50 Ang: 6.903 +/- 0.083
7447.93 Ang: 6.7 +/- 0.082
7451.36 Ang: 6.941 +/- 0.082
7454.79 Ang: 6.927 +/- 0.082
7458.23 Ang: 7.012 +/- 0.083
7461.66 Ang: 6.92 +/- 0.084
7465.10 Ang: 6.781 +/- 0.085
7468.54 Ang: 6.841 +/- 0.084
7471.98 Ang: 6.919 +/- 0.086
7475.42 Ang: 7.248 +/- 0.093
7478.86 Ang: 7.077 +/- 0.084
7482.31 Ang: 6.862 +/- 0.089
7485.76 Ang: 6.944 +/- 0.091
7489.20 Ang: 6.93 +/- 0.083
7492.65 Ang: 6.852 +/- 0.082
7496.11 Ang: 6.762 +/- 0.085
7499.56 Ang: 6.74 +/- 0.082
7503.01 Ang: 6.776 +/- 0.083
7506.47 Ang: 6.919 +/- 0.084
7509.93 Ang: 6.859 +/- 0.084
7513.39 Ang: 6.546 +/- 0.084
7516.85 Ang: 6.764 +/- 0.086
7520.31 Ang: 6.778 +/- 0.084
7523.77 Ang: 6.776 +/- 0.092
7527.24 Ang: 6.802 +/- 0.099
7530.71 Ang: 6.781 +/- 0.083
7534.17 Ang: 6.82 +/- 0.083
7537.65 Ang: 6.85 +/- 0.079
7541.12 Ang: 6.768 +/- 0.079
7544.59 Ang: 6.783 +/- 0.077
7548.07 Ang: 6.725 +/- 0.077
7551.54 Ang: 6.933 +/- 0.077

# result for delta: 0.155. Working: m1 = 7.12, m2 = 6.778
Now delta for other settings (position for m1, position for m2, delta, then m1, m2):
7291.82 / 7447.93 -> 0.152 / 6.836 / 6.7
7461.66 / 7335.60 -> 0.136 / 6.92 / 7.131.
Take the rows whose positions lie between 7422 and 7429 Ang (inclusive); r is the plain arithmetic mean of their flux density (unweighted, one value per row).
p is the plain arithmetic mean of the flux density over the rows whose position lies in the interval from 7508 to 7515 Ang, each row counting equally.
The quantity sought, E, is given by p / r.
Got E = 0.97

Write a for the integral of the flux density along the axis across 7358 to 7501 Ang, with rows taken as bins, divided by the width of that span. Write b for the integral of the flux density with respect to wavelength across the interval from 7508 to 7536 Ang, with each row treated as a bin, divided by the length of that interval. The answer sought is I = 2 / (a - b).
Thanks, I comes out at 12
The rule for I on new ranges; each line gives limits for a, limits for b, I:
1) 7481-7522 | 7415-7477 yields -18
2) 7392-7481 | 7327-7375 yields -11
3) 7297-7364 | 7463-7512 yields 8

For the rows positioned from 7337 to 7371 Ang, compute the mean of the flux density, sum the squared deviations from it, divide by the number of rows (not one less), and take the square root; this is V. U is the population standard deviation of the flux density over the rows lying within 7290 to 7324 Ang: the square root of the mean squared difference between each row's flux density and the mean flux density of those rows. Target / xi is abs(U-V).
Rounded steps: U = 0.167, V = 0.07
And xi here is 0.10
